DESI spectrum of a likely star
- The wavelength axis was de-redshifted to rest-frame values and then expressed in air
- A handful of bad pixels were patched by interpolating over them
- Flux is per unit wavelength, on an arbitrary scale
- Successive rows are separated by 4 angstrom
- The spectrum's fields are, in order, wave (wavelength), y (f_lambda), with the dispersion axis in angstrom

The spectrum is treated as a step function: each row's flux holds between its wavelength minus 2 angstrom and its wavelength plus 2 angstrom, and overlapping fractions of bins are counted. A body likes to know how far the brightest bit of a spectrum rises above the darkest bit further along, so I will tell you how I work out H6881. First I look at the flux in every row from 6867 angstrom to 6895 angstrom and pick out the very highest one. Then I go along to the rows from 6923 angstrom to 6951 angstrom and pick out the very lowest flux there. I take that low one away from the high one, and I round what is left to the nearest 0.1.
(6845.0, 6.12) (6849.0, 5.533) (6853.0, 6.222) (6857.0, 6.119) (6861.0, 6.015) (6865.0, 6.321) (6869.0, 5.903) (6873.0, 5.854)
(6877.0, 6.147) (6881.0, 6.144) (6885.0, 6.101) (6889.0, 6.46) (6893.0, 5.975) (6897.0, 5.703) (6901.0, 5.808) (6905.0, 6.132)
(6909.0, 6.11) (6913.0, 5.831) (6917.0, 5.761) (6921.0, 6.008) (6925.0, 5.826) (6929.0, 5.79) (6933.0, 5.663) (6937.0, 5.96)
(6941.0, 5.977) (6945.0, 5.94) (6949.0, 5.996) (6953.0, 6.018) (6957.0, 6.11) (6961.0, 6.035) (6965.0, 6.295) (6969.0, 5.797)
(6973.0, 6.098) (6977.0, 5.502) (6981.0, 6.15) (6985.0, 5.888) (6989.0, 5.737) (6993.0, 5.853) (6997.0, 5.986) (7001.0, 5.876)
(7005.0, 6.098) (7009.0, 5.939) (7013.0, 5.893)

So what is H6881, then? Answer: 0.8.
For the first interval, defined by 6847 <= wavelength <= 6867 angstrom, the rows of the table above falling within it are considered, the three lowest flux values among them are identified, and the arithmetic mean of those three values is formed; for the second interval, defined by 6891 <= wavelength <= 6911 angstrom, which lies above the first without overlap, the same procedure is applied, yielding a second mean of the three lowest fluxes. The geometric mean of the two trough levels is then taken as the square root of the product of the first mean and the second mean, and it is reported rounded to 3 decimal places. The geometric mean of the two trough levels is 5.859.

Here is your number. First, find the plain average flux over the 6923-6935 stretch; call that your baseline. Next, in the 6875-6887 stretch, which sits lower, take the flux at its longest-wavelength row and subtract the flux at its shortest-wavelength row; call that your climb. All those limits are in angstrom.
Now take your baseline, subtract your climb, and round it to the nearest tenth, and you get 5.8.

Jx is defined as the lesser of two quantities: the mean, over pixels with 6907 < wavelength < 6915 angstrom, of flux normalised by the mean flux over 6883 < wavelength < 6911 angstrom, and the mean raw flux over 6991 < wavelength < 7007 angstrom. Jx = 0.99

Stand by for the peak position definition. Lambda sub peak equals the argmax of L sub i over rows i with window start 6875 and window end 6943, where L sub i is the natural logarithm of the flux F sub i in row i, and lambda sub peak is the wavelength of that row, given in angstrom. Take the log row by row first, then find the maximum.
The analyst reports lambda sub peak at 6889.0 angstrom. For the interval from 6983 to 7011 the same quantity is 7005.0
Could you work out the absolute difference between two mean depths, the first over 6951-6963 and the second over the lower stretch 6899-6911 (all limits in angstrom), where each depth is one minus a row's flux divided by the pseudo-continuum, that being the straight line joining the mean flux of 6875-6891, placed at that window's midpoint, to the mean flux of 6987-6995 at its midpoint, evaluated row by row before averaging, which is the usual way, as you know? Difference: 0.040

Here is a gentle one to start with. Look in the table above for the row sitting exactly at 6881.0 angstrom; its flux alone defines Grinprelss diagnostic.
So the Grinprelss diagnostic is 6.144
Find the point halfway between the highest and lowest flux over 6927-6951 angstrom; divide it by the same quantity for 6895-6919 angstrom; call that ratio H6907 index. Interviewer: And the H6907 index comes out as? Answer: 0.99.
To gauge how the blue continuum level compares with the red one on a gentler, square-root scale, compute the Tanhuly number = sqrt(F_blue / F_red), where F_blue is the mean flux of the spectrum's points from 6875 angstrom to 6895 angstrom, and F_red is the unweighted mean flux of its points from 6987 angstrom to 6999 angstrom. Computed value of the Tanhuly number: 1.03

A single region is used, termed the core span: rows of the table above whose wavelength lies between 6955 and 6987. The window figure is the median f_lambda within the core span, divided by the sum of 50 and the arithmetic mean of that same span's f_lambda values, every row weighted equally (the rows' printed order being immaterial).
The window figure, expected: 0.108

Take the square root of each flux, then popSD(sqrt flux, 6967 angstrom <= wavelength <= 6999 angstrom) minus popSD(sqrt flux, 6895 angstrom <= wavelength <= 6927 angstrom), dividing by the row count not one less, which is 0.009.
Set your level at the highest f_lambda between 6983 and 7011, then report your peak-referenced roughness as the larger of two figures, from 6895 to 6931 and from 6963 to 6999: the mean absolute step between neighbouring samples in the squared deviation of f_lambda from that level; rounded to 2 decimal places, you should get 0.14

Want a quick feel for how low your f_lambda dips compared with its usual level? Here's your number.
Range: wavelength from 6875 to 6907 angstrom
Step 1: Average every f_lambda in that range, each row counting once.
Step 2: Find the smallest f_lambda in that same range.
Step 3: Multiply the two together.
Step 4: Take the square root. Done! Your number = 5.88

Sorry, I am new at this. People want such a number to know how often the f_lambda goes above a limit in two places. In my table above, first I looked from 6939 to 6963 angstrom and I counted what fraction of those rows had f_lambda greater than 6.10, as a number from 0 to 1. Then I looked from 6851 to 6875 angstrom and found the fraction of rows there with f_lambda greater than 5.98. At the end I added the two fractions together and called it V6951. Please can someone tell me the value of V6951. 0.83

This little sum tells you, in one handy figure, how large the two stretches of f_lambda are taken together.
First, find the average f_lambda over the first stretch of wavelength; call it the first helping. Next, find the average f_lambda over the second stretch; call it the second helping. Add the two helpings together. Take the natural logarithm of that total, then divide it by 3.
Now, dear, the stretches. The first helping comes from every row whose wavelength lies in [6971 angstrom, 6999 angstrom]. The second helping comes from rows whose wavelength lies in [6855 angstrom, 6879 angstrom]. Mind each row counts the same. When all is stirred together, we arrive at 0.827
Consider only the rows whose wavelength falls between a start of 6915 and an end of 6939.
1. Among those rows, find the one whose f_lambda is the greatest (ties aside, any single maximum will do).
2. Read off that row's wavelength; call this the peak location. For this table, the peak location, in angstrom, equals 6921.0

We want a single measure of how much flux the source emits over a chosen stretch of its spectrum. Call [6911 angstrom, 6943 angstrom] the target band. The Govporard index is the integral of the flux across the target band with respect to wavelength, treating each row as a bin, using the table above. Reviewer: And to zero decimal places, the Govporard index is 187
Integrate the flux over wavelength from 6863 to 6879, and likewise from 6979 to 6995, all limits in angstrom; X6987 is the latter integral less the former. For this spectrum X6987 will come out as -2.4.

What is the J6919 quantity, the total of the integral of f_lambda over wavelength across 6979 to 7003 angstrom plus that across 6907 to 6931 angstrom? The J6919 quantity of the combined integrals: 283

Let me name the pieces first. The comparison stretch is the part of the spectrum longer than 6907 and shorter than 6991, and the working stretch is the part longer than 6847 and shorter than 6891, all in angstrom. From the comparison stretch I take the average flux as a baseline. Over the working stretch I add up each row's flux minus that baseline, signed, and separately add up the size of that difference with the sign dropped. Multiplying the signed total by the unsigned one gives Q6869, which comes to 4.2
